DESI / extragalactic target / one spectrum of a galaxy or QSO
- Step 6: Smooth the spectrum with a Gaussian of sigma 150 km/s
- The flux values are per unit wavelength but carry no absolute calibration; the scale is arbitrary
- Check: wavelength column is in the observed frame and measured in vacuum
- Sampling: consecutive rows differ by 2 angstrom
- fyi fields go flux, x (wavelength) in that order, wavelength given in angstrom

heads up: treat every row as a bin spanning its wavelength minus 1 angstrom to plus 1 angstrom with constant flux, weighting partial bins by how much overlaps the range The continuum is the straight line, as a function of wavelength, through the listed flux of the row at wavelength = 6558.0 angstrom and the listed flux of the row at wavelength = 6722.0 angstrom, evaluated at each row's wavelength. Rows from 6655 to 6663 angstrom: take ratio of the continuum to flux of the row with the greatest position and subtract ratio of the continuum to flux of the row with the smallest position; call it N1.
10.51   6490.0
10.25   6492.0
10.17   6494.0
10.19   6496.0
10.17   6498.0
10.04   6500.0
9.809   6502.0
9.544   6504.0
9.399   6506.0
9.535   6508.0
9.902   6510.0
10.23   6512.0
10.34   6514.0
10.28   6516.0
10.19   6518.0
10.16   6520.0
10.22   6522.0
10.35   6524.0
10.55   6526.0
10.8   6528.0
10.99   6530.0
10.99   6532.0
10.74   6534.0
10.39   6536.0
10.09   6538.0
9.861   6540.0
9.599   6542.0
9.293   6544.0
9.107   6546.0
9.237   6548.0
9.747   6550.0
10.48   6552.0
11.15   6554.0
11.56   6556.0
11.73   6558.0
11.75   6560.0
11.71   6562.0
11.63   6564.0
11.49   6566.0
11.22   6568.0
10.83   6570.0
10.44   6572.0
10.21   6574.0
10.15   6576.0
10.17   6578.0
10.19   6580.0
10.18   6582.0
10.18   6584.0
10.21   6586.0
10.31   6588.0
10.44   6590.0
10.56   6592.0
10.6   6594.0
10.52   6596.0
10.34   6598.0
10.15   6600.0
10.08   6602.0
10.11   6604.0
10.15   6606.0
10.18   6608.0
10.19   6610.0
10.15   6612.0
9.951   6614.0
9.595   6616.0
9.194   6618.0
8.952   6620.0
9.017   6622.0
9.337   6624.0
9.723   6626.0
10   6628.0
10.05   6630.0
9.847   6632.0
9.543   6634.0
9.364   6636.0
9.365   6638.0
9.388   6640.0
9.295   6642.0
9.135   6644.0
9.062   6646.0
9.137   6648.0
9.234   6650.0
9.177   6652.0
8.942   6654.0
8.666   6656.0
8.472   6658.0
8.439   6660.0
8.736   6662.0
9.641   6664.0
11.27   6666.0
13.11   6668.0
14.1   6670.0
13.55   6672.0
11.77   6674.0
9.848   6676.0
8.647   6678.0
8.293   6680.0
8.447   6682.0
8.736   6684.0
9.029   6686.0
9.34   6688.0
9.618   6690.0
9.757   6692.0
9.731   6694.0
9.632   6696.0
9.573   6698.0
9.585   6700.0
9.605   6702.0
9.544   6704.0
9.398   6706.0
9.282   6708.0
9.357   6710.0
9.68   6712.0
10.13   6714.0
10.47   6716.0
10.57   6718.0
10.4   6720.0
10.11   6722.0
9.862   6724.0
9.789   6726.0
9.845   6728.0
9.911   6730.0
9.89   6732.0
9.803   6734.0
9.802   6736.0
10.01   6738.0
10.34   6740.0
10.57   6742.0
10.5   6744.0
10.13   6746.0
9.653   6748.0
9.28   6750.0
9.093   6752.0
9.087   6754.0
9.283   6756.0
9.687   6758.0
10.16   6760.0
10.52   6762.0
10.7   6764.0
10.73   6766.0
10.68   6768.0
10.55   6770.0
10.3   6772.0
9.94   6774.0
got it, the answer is -0.02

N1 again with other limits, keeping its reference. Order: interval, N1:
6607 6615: 0.02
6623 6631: -0.09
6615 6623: 0.07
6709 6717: -0.12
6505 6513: -0.11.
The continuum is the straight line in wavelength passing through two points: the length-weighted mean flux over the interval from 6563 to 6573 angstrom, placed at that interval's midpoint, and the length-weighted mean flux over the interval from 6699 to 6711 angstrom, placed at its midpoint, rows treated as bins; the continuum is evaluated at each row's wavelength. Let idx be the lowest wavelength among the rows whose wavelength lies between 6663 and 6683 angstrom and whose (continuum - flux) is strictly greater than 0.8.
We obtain 6678.0 angstrom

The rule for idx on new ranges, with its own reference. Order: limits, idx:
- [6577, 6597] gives 6578.0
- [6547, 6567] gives 6548.0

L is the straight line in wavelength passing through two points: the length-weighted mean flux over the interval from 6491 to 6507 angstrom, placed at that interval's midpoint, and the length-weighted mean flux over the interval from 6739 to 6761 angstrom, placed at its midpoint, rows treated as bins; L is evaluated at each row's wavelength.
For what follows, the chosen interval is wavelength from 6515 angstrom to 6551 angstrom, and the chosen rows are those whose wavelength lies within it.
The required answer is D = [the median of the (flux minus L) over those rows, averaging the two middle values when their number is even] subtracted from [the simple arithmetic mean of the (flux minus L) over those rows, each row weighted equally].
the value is -0.05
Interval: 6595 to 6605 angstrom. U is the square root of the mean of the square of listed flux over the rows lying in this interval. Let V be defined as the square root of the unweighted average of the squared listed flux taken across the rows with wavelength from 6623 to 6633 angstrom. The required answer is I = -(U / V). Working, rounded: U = 10.2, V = 9.8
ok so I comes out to -1.05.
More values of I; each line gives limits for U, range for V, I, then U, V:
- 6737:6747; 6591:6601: -0.99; 10.3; 10.4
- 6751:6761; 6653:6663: -1.09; 9.5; 8.7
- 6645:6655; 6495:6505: -0.92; 9.1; 10.0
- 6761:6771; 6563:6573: -0.96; 10.6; 11.1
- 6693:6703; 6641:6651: -1.05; 9.6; 9.2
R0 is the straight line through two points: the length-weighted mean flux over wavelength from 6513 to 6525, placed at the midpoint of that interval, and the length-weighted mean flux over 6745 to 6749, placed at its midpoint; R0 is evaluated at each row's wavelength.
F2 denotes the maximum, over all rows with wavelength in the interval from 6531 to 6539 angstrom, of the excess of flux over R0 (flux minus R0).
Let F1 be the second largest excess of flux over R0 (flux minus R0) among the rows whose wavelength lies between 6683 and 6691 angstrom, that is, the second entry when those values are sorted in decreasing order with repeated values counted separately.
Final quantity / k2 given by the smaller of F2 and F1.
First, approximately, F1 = -0.65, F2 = 0.8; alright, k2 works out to -0.6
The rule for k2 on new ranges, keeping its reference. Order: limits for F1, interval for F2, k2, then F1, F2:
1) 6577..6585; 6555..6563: 0.0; 0.03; 1.6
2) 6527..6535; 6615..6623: -0.5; 0.75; -0.5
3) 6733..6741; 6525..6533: 0.1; 0.10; 0.8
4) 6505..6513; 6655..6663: -1.3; -0.37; -1.3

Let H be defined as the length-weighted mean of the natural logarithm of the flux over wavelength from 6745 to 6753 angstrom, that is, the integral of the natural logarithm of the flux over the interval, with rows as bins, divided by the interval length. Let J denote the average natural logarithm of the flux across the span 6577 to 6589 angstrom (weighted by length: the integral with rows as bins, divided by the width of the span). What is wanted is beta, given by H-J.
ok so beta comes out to -0.07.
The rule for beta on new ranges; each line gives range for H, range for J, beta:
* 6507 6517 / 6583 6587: -0.01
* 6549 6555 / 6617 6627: 0.12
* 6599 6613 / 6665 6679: -0.13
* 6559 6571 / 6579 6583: 0.12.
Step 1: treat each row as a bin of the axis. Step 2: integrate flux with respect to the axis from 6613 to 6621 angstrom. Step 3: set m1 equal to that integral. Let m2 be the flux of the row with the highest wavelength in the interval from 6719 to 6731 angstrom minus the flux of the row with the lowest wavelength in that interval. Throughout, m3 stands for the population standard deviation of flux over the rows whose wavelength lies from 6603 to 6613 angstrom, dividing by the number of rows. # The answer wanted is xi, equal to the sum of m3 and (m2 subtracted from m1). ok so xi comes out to 76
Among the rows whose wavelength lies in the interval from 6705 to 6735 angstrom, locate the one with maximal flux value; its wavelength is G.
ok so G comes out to 6718.0 angstrom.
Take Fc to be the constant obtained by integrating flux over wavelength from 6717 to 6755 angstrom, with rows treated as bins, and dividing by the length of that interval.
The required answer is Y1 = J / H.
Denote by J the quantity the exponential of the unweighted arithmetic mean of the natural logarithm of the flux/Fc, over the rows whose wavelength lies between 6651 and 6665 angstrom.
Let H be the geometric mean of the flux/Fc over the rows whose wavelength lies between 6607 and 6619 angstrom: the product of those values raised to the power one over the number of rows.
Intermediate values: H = 0.99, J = 0.89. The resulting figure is 0.90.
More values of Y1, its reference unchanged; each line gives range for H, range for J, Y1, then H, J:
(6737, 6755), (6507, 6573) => 1.07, 0.99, 1.06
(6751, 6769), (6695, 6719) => 0.98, 1.00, 0.98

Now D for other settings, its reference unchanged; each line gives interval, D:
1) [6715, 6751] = 0.09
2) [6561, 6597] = 0.17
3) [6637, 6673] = 0.73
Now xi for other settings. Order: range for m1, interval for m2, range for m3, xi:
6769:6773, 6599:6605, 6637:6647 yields 42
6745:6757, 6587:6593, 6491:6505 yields 113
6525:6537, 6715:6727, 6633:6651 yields 130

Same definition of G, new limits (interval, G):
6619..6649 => 6630.0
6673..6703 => 6674.0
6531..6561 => 6560.0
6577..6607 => 6594.0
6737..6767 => 6766.0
